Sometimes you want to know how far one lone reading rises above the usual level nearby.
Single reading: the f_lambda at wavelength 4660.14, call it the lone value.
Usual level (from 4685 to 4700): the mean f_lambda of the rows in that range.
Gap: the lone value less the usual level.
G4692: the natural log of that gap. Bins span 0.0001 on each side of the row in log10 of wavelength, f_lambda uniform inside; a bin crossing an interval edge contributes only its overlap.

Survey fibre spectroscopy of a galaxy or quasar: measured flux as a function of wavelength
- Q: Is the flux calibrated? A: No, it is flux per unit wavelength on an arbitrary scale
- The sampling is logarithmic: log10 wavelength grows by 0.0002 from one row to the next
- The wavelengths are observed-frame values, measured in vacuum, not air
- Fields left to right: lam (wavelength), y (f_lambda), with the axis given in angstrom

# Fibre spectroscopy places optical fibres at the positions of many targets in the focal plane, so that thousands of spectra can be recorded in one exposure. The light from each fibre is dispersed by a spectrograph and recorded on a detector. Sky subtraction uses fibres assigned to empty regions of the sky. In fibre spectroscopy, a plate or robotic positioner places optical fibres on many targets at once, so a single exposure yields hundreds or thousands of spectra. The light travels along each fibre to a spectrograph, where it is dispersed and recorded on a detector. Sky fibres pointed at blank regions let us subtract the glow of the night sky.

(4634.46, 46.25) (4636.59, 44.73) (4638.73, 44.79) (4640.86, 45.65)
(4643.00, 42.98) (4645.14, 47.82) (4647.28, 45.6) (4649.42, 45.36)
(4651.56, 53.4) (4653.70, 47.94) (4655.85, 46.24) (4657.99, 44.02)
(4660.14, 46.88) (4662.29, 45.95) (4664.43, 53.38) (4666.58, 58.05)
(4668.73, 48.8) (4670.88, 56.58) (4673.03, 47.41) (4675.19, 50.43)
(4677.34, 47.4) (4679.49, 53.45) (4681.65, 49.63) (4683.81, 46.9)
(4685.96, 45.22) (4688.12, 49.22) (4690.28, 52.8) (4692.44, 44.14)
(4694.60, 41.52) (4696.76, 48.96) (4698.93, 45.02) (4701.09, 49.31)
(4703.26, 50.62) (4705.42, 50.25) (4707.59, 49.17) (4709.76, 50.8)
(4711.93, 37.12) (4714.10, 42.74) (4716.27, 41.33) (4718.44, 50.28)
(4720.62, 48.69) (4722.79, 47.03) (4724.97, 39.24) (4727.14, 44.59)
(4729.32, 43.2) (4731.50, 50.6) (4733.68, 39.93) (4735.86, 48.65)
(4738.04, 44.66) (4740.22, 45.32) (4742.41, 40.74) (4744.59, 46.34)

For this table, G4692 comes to -1.7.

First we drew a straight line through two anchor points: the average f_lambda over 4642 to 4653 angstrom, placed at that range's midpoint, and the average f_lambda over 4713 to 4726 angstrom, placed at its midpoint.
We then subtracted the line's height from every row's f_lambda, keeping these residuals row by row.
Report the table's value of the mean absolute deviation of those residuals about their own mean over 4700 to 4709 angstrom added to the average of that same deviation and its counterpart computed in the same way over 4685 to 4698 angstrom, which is 2.6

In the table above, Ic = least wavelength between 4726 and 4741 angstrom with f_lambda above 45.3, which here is 4731.50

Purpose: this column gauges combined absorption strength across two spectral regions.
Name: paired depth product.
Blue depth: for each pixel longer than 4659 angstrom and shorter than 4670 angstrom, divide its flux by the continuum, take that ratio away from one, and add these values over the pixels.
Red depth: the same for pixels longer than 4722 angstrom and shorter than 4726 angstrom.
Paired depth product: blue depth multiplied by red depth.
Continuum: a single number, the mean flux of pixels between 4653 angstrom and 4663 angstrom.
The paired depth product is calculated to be -0.063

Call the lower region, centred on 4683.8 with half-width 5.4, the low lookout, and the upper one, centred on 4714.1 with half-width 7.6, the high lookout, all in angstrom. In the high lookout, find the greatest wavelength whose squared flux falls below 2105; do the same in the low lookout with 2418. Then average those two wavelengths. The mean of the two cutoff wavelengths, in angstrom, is 4701.1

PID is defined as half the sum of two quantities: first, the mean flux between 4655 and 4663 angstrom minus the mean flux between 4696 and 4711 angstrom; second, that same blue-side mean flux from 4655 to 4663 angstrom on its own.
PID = 21.2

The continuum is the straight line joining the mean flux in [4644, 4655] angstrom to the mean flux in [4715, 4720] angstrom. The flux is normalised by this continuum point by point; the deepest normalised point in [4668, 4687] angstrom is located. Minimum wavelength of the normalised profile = 4685.96 angstrom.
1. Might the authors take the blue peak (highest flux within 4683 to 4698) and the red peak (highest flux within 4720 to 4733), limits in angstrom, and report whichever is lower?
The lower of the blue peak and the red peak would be 51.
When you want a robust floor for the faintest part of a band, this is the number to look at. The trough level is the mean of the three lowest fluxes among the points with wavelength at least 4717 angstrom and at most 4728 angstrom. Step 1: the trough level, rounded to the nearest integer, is 44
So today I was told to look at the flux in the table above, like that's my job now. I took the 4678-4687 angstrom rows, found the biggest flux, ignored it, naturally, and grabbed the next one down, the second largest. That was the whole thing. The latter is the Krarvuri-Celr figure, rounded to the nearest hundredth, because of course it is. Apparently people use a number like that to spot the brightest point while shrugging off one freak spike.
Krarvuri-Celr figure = 49.63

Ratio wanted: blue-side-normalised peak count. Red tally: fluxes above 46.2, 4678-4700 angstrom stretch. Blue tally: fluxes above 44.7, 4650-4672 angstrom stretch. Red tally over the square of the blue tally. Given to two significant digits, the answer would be 0.074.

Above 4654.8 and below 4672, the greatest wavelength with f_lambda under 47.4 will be 4662.29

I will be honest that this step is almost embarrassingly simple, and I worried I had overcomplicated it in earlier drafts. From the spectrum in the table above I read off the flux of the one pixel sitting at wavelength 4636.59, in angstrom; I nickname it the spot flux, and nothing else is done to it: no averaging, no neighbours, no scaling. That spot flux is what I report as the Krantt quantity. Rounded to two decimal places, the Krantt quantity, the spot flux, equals 44.73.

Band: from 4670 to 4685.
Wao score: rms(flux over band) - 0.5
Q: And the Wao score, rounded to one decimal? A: 49.9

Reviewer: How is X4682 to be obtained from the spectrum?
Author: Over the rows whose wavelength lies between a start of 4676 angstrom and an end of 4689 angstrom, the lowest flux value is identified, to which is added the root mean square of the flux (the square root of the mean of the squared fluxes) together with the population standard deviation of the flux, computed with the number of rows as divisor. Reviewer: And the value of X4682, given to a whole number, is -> 97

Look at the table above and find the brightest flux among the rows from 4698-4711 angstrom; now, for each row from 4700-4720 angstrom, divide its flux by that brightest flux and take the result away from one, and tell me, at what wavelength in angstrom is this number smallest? 4709.76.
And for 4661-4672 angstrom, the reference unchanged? 4666.58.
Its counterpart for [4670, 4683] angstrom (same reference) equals 4670.88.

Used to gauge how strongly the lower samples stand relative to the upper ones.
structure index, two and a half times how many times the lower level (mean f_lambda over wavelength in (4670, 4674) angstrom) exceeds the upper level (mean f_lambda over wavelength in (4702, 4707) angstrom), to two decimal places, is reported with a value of 2.58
